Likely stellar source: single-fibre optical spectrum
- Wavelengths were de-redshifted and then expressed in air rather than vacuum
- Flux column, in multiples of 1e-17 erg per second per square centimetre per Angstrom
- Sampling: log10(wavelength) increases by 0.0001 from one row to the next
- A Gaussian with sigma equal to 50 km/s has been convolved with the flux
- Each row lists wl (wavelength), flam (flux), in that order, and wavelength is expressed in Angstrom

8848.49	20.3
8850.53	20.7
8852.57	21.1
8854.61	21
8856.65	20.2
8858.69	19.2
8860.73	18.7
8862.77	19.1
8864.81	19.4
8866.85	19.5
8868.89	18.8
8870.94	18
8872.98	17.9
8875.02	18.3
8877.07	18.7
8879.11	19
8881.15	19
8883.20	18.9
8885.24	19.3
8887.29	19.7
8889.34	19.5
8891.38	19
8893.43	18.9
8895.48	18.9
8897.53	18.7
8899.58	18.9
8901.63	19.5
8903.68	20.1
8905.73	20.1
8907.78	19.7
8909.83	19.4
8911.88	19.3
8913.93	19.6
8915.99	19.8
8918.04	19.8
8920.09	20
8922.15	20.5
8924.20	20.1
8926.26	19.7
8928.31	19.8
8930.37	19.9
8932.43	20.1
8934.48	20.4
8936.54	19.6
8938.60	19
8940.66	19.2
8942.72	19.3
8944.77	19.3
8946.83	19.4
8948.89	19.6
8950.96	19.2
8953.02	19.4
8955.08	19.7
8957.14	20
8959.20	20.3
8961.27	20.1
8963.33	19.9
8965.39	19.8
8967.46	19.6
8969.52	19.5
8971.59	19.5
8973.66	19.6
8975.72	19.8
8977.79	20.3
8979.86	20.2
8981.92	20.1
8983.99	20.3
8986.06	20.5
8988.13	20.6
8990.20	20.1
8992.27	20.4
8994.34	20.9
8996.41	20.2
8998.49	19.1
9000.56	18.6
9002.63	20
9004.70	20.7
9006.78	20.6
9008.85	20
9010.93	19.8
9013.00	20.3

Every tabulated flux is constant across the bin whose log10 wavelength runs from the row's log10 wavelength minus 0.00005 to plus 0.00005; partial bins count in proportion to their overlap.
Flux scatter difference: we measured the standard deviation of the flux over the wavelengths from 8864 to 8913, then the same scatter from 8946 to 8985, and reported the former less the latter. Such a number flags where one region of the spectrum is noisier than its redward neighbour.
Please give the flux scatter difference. 0.22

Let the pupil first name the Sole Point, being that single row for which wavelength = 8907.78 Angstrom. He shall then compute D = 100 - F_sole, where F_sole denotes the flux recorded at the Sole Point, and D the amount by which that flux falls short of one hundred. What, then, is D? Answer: 80.3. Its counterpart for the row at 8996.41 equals 79.8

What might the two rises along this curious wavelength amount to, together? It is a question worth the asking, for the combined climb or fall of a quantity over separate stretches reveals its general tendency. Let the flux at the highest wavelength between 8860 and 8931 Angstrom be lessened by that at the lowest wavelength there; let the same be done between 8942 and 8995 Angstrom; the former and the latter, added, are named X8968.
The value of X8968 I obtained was 2.8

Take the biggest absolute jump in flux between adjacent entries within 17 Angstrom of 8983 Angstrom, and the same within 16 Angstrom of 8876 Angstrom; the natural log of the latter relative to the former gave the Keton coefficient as -0.3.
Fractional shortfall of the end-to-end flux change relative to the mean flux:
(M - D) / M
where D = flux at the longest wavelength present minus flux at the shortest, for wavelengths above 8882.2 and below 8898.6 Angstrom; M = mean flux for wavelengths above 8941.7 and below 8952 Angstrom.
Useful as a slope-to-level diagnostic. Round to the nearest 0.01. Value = 1.01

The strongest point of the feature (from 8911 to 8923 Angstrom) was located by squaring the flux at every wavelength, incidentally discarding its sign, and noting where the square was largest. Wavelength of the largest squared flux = 8922.15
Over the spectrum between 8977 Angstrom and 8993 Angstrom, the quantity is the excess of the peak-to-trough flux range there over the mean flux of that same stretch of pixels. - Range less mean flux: -19.8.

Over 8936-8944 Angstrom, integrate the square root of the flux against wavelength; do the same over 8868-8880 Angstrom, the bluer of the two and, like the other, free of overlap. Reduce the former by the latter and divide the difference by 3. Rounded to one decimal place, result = -5.5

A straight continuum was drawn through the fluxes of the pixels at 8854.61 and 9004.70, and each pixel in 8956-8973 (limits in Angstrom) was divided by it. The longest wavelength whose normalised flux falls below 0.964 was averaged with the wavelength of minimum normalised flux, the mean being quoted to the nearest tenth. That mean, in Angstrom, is 8970.6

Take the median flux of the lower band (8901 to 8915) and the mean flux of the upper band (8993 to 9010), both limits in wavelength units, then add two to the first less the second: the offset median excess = 1.59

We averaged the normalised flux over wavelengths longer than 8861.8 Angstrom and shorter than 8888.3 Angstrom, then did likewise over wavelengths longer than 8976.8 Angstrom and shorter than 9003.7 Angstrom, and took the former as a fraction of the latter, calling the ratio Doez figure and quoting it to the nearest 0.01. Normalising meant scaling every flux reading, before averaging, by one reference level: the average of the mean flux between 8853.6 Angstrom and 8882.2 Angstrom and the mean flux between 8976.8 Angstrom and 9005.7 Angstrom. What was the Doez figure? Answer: 0.94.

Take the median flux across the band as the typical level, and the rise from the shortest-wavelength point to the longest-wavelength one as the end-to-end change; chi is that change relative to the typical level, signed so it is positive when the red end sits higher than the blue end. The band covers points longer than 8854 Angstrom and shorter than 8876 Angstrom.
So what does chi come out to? -0.14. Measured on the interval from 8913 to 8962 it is 0.03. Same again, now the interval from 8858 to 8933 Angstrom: 0.05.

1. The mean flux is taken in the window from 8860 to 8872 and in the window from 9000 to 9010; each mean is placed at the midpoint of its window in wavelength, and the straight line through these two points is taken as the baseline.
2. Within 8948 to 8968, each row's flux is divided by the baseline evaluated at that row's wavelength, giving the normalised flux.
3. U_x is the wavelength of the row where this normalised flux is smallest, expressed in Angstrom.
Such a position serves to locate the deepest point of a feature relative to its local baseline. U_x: 8950.96 Angstrom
